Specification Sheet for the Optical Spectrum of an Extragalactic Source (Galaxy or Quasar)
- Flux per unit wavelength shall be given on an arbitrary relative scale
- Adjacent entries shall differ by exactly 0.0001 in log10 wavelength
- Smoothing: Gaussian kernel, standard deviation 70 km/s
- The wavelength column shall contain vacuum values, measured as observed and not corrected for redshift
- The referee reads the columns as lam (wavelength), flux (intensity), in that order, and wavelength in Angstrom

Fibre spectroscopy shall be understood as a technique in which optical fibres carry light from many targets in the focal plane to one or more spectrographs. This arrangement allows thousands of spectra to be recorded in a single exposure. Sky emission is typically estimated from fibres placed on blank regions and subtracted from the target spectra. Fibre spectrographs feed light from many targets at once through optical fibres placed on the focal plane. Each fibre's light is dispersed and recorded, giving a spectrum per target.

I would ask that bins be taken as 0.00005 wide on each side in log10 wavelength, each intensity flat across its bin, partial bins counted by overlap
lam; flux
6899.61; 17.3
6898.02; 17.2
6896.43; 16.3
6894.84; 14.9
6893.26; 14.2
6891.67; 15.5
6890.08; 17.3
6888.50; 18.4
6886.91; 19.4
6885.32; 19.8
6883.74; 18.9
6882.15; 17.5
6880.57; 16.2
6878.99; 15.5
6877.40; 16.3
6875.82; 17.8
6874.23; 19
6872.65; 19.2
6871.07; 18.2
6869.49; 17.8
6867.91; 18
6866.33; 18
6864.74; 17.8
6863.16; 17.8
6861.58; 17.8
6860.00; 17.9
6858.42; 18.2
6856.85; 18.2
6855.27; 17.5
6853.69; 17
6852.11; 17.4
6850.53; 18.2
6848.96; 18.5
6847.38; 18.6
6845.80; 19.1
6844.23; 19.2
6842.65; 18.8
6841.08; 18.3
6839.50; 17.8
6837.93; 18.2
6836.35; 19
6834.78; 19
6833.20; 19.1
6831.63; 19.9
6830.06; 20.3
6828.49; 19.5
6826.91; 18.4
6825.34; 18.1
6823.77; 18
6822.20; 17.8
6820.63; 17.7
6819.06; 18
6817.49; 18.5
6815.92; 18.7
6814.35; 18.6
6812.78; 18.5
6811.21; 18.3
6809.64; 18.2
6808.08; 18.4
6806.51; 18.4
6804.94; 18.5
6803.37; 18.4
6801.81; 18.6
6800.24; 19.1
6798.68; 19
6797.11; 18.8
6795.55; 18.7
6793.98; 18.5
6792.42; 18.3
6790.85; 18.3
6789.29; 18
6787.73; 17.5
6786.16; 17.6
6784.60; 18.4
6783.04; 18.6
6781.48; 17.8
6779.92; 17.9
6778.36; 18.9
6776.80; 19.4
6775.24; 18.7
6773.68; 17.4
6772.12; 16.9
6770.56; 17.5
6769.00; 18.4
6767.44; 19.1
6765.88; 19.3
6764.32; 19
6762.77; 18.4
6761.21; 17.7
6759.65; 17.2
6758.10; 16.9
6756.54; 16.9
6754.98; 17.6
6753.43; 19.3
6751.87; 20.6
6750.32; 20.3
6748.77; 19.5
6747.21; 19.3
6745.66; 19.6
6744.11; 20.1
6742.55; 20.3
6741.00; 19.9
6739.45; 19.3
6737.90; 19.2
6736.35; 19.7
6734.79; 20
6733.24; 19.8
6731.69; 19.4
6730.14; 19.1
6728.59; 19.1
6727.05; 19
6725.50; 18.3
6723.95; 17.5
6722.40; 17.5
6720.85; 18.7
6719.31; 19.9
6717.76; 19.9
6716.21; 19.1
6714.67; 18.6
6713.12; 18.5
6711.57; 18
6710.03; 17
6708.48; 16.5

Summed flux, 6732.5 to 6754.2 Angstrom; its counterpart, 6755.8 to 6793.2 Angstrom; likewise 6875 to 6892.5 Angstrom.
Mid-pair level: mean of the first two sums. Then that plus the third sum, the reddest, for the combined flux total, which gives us 548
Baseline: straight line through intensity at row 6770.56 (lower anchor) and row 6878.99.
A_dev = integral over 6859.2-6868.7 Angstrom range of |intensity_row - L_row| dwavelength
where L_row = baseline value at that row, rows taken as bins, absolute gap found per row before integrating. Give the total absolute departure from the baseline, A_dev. 20.0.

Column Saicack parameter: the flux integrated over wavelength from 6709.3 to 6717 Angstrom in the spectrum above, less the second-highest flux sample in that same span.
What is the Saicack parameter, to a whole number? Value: 122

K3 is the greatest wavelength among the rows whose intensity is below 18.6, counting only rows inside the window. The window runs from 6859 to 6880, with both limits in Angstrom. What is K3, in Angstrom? 6878.99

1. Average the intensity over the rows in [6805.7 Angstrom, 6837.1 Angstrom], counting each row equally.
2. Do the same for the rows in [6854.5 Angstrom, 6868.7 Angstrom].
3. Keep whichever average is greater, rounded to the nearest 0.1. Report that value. 18.6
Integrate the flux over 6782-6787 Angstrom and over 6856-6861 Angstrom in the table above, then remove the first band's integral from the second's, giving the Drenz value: 0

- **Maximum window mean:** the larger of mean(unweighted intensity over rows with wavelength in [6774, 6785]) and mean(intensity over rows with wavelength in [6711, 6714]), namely 18.5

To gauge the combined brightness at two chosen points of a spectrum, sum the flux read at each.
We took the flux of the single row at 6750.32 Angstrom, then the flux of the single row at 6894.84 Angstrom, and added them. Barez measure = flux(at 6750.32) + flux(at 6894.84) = 35.2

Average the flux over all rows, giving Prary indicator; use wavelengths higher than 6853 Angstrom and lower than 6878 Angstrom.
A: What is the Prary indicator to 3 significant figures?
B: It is 17.9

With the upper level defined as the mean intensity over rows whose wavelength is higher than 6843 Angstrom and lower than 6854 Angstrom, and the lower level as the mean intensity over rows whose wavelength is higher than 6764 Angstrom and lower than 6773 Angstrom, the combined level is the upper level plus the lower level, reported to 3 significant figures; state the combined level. 36.7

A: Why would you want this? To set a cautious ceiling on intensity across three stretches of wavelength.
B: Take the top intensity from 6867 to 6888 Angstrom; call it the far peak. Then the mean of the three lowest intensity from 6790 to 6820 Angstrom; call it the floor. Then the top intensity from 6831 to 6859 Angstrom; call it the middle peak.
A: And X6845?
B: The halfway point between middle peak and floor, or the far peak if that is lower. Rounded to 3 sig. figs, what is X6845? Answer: 19.0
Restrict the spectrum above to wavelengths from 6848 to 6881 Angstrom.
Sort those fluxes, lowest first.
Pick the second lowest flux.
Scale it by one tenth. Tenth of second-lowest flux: 1.62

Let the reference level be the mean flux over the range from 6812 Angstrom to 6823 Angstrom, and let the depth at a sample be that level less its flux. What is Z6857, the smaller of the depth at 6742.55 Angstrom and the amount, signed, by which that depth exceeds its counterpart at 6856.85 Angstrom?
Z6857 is -2.1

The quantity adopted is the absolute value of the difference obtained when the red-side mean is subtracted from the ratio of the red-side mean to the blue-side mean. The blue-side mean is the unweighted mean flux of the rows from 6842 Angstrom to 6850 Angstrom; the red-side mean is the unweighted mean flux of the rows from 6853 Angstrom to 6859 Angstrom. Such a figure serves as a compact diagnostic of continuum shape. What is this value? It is 16.8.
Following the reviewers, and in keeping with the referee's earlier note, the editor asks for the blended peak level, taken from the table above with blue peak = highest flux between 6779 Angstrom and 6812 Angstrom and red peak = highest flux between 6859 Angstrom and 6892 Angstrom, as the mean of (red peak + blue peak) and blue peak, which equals 29.0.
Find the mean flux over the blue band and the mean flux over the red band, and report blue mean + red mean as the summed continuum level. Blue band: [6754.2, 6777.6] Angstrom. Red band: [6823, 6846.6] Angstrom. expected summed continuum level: 36.87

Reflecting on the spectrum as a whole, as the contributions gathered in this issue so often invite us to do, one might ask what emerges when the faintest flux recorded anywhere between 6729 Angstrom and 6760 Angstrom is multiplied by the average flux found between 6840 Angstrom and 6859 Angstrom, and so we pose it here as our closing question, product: 308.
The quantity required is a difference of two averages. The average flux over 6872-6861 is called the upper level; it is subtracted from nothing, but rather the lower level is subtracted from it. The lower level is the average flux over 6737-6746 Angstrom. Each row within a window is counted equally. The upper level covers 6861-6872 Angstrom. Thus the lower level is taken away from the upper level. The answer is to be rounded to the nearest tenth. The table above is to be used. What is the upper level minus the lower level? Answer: -1.8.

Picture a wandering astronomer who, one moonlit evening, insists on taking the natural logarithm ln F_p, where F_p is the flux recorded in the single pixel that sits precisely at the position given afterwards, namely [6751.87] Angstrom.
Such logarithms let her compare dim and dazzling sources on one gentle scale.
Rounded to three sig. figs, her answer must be 3.03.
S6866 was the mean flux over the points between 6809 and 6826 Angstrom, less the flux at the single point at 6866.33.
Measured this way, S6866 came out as 0.22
